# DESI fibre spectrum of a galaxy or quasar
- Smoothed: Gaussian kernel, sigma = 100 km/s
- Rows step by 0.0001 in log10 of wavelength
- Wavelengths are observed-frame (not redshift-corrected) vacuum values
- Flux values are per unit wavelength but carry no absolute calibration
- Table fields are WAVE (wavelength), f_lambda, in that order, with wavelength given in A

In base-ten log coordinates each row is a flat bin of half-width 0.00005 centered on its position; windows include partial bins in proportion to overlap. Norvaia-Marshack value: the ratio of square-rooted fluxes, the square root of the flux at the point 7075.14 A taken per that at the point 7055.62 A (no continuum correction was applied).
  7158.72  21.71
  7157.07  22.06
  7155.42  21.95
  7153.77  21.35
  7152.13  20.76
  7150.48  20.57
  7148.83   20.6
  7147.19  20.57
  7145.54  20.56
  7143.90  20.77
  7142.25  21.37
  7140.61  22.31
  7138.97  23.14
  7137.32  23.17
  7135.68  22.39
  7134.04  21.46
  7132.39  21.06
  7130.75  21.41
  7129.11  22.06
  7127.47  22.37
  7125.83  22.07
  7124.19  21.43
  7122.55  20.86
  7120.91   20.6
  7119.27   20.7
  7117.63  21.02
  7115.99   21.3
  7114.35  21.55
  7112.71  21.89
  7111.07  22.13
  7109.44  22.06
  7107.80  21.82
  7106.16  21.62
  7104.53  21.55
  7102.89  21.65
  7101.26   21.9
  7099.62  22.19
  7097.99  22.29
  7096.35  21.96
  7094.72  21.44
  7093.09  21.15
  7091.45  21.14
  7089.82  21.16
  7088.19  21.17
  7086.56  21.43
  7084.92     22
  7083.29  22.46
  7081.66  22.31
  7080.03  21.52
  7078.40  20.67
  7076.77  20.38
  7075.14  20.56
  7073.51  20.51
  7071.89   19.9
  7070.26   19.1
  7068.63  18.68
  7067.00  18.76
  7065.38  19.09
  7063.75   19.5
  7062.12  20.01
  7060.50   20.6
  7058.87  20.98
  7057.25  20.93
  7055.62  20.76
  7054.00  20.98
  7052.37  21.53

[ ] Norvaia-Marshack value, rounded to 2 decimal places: 1.00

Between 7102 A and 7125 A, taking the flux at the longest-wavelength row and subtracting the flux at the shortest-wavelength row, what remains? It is -0.2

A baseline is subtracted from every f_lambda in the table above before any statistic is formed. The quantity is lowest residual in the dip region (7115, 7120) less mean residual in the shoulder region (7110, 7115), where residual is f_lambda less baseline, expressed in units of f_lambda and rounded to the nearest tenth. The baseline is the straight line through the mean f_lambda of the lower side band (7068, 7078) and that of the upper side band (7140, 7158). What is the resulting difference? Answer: -1.3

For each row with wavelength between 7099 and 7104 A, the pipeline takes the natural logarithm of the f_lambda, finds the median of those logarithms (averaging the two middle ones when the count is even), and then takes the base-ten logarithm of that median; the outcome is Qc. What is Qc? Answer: 0.489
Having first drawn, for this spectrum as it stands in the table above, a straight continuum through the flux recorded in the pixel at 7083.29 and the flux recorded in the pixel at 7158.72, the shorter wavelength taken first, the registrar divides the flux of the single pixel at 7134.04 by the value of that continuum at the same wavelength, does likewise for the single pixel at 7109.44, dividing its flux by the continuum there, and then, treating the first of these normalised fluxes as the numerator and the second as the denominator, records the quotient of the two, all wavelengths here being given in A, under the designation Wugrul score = 0.98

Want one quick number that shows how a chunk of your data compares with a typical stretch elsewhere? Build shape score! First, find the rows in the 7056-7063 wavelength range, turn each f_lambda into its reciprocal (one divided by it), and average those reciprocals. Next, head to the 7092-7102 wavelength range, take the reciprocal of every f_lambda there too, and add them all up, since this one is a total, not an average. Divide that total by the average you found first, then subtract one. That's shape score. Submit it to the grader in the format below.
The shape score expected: 4.7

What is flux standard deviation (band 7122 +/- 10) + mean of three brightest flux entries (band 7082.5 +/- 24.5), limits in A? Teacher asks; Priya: 22.9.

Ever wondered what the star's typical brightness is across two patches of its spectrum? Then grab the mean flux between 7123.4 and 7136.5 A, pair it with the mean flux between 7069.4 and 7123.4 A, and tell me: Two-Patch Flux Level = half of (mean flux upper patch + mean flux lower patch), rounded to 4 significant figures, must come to 21.56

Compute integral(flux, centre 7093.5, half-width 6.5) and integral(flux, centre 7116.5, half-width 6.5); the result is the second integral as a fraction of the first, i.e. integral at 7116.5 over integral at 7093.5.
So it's 0.99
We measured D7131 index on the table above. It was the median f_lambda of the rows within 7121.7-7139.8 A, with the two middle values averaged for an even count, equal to 22.1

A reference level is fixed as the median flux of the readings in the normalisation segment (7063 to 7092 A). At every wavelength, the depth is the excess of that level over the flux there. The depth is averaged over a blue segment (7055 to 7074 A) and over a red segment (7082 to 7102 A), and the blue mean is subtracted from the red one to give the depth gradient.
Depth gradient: -1.8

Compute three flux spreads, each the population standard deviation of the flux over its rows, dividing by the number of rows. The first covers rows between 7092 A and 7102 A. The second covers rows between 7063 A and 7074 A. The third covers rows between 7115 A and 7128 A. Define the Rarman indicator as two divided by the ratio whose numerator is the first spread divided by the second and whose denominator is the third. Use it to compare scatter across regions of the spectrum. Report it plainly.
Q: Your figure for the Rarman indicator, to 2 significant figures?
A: 1.8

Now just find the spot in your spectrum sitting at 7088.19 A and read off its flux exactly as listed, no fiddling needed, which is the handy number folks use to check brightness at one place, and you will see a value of 21.17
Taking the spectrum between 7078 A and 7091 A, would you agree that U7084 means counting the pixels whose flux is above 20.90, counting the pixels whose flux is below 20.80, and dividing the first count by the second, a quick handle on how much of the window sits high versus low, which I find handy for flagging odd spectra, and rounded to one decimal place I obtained 7.0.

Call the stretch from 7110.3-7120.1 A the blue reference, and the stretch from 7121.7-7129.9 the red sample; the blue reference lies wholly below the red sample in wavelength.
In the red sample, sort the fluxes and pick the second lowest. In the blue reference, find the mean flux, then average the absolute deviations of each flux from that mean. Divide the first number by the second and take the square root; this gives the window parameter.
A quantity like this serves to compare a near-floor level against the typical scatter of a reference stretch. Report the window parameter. 7.1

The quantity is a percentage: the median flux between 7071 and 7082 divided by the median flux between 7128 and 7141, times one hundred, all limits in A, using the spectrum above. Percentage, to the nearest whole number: 93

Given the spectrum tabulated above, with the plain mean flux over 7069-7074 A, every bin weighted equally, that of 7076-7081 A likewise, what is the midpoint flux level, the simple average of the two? 20.3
